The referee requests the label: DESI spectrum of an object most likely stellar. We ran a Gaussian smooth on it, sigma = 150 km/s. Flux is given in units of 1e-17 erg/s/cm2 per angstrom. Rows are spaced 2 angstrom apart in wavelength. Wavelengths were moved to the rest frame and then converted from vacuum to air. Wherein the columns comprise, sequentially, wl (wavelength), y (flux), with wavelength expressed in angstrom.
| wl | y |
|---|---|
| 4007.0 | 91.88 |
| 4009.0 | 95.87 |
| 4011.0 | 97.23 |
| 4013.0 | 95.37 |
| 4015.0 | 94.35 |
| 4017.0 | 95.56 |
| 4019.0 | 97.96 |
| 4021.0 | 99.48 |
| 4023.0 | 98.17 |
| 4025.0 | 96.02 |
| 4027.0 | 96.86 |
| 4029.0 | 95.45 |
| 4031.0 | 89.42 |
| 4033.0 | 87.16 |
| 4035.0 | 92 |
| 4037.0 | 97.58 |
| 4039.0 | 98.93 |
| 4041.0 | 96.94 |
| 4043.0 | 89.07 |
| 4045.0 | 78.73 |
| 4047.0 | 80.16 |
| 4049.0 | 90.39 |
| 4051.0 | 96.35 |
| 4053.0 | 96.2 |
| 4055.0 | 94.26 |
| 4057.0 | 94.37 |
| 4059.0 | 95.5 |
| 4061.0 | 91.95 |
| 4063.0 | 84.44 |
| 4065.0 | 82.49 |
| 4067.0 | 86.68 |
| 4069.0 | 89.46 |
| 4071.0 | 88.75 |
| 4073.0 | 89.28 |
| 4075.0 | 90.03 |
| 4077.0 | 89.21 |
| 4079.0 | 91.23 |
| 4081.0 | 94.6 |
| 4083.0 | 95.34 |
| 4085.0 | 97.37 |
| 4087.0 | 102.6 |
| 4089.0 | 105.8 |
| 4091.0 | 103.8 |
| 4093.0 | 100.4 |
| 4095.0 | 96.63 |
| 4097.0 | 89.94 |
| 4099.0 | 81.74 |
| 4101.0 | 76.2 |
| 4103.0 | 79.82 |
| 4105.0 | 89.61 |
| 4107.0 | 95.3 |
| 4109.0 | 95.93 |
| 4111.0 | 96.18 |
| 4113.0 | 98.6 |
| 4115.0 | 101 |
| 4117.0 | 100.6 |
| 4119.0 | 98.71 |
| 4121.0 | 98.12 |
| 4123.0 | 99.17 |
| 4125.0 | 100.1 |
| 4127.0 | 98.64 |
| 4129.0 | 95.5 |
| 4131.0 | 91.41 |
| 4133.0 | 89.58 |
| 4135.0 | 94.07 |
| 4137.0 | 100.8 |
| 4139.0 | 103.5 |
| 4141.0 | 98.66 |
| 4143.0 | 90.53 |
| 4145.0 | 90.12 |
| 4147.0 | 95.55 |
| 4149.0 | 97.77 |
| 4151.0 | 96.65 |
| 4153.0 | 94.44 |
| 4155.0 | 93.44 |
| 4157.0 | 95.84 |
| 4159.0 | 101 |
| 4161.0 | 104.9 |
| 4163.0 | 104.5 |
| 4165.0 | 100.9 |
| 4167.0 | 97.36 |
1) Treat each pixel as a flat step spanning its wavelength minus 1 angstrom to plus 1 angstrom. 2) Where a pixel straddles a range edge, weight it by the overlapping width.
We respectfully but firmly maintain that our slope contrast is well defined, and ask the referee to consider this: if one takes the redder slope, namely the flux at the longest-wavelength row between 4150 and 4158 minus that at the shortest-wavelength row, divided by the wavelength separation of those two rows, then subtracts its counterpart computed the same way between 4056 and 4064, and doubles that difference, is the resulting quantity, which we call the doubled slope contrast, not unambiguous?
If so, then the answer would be 3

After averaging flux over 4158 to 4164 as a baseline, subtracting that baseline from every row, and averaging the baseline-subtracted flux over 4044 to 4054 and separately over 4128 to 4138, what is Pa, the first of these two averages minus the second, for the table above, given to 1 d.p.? -5.9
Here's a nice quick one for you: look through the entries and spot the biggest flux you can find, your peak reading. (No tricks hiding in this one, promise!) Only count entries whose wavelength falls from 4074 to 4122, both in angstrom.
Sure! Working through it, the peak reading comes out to 105.8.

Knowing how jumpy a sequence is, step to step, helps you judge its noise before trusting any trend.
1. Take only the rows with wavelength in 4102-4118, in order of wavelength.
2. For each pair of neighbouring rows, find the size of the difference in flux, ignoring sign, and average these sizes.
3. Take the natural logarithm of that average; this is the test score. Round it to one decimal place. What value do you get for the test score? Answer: 1.1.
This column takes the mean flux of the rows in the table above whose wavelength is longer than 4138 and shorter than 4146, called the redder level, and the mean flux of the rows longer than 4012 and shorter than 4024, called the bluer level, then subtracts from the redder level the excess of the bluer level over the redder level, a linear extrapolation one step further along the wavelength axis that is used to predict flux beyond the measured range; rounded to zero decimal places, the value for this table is 95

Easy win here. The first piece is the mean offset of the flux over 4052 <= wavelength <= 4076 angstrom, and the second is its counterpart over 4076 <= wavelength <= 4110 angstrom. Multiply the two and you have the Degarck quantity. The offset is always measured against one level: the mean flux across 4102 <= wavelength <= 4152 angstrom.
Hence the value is 14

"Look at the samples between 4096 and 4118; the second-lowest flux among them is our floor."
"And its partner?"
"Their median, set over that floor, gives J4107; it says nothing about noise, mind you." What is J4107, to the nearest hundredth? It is 1.19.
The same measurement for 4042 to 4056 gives 1.13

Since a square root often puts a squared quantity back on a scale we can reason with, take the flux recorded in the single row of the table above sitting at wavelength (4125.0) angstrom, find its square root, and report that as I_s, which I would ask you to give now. 10.0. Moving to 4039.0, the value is 9.9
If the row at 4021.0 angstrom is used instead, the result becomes 10.0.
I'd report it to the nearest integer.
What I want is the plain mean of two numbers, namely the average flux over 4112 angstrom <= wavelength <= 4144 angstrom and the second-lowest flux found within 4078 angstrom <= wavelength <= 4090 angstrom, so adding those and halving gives 96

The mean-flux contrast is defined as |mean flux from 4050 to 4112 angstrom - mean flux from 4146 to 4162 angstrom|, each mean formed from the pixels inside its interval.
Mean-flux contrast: 5.1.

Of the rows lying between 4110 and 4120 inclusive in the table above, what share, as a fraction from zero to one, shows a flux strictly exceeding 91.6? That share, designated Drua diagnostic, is 1.00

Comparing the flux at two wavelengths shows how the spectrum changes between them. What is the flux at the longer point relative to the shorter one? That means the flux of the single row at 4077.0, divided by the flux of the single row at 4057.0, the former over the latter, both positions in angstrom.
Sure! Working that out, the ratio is 0.95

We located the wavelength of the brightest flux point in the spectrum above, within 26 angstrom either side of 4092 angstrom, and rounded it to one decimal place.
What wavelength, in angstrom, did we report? 4089.0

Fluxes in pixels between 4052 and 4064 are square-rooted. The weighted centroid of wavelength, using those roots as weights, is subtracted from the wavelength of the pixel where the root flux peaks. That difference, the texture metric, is -4.9 angstrom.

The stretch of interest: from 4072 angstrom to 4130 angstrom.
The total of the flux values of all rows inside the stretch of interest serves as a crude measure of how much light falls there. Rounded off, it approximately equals 2751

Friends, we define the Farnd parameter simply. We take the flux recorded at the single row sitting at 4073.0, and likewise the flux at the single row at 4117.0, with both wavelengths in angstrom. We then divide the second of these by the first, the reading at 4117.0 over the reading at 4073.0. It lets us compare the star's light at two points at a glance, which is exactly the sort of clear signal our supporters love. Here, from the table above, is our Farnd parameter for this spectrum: 1.13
